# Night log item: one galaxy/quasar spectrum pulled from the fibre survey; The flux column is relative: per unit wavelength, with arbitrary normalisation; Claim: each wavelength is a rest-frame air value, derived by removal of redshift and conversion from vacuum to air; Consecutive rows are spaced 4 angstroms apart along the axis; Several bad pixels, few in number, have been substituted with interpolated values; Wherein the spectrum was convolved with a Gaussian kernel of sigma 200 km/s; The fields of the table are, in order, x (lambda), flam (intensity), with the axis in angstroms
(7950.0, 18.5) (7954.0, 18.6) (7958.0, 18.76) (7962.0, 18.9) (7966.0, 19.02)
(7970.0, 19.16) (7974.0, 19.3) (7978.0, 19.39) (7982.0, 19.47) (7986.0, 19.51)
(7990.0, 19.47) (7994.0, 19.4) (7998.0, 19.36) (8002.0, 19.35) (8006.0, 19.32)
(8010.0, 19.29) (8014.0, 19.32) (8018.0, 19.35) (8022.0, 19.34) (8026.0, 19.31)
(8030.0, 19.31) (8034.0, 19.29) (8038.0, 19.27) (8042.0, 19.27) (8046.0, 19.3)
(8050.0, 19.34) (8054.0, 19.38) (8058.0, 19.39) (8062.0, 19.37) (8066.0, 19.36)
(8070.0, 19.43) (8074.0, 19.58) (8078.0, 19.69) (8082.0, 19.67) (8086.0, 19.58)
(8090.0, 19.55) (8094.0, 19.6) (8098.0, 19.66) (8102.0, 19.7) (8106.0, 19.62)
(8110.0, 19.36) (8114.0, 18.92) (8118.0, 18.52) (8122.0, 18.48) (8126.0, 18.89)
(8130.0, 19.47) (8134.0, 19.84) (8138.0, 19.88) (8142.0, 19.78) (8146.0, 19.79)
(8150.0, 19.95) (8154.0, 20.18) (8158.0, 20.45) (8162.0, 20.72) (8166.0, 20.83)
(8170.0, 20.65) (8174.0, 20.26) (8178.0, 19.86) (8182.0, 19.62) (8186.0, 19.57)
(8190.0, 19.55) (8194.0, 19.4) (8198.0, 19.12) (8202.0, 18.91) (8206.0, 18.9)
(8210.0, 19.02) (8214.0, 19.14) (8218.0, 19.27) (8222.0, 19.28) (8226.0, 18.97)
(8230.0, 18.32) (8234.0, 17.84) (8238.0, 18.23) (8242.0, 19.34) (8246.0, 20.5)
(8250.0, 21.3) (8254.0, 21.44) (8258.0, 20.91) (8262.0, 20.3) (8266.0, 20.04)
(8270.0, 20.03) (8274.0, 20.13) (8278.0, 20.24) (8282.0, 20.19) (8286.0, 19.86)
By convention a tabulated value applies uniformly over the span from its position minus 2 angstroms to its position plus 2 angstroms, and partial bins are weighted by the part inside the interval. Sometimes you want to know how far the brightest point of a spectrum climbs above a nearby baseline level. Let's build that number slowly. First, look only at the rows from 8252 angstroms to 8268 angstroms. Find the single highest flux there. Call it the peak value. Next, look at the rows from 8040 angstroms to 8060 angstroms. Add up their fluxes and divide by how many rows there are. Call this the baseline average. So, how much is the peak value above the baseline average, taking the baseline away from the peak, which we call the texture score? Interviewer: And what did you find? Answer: 2.1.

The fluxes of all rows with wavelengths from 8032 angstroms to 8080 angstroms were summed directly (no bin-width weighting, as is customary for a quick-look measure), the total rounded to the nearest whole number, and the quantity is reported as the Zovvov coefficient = 233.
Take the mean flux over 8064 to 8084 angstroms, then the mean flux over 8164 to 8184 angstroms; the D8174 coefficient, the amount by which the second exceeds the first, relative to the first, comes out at 0.036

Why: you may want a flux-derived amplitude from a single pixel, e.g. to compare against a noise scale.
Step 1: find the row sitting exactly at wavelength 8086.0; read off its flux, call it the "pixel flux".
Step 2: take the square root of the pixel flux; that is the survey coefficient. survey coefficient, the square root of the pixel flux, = 4.42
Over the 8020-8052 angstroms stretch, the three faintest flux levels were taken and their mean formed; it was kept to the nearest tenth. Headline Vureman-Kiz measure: 19.3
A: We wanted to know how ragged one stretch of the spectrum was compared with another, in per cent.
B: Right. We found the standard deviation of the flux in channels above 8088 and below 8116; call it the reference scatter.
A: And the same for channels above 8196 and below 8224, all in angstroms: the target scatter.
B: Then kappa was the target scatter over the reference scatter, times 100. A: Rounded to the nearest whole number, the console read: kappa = 57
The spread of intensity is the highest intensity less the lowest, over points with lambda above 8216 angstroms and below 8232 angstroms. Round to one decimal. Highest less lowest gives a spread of 1.0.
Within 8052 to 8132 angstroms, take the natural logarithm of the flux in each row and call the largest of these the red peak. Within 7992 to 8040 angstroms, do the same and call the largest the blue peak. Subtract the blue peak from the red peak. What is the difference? 0.02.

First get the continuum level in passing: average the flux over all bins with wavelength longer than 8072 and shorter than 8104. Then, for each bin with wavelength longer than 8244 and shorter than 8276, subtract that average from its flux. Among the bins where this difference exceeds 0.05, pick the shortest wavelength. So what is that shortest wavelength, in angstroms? 8246.0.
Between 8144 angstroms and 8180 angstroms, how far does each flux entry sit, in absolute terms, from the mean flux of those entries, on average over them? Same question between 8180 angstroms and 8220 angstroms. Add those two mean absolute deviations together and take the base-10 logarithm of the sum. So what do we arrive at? -0.26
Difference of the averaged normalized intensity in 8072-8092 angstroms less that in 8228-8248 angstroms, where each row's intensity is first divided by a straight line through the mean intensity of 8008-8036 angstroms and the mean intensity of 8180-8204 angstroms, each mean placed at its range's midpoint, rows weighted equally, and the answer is 0.042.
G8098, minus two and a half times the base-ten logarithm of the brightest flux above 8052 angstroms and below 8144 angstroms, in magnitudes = -3.25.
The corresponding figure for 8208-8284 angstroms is -3.33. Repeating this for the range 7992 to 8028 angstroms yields -3.22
